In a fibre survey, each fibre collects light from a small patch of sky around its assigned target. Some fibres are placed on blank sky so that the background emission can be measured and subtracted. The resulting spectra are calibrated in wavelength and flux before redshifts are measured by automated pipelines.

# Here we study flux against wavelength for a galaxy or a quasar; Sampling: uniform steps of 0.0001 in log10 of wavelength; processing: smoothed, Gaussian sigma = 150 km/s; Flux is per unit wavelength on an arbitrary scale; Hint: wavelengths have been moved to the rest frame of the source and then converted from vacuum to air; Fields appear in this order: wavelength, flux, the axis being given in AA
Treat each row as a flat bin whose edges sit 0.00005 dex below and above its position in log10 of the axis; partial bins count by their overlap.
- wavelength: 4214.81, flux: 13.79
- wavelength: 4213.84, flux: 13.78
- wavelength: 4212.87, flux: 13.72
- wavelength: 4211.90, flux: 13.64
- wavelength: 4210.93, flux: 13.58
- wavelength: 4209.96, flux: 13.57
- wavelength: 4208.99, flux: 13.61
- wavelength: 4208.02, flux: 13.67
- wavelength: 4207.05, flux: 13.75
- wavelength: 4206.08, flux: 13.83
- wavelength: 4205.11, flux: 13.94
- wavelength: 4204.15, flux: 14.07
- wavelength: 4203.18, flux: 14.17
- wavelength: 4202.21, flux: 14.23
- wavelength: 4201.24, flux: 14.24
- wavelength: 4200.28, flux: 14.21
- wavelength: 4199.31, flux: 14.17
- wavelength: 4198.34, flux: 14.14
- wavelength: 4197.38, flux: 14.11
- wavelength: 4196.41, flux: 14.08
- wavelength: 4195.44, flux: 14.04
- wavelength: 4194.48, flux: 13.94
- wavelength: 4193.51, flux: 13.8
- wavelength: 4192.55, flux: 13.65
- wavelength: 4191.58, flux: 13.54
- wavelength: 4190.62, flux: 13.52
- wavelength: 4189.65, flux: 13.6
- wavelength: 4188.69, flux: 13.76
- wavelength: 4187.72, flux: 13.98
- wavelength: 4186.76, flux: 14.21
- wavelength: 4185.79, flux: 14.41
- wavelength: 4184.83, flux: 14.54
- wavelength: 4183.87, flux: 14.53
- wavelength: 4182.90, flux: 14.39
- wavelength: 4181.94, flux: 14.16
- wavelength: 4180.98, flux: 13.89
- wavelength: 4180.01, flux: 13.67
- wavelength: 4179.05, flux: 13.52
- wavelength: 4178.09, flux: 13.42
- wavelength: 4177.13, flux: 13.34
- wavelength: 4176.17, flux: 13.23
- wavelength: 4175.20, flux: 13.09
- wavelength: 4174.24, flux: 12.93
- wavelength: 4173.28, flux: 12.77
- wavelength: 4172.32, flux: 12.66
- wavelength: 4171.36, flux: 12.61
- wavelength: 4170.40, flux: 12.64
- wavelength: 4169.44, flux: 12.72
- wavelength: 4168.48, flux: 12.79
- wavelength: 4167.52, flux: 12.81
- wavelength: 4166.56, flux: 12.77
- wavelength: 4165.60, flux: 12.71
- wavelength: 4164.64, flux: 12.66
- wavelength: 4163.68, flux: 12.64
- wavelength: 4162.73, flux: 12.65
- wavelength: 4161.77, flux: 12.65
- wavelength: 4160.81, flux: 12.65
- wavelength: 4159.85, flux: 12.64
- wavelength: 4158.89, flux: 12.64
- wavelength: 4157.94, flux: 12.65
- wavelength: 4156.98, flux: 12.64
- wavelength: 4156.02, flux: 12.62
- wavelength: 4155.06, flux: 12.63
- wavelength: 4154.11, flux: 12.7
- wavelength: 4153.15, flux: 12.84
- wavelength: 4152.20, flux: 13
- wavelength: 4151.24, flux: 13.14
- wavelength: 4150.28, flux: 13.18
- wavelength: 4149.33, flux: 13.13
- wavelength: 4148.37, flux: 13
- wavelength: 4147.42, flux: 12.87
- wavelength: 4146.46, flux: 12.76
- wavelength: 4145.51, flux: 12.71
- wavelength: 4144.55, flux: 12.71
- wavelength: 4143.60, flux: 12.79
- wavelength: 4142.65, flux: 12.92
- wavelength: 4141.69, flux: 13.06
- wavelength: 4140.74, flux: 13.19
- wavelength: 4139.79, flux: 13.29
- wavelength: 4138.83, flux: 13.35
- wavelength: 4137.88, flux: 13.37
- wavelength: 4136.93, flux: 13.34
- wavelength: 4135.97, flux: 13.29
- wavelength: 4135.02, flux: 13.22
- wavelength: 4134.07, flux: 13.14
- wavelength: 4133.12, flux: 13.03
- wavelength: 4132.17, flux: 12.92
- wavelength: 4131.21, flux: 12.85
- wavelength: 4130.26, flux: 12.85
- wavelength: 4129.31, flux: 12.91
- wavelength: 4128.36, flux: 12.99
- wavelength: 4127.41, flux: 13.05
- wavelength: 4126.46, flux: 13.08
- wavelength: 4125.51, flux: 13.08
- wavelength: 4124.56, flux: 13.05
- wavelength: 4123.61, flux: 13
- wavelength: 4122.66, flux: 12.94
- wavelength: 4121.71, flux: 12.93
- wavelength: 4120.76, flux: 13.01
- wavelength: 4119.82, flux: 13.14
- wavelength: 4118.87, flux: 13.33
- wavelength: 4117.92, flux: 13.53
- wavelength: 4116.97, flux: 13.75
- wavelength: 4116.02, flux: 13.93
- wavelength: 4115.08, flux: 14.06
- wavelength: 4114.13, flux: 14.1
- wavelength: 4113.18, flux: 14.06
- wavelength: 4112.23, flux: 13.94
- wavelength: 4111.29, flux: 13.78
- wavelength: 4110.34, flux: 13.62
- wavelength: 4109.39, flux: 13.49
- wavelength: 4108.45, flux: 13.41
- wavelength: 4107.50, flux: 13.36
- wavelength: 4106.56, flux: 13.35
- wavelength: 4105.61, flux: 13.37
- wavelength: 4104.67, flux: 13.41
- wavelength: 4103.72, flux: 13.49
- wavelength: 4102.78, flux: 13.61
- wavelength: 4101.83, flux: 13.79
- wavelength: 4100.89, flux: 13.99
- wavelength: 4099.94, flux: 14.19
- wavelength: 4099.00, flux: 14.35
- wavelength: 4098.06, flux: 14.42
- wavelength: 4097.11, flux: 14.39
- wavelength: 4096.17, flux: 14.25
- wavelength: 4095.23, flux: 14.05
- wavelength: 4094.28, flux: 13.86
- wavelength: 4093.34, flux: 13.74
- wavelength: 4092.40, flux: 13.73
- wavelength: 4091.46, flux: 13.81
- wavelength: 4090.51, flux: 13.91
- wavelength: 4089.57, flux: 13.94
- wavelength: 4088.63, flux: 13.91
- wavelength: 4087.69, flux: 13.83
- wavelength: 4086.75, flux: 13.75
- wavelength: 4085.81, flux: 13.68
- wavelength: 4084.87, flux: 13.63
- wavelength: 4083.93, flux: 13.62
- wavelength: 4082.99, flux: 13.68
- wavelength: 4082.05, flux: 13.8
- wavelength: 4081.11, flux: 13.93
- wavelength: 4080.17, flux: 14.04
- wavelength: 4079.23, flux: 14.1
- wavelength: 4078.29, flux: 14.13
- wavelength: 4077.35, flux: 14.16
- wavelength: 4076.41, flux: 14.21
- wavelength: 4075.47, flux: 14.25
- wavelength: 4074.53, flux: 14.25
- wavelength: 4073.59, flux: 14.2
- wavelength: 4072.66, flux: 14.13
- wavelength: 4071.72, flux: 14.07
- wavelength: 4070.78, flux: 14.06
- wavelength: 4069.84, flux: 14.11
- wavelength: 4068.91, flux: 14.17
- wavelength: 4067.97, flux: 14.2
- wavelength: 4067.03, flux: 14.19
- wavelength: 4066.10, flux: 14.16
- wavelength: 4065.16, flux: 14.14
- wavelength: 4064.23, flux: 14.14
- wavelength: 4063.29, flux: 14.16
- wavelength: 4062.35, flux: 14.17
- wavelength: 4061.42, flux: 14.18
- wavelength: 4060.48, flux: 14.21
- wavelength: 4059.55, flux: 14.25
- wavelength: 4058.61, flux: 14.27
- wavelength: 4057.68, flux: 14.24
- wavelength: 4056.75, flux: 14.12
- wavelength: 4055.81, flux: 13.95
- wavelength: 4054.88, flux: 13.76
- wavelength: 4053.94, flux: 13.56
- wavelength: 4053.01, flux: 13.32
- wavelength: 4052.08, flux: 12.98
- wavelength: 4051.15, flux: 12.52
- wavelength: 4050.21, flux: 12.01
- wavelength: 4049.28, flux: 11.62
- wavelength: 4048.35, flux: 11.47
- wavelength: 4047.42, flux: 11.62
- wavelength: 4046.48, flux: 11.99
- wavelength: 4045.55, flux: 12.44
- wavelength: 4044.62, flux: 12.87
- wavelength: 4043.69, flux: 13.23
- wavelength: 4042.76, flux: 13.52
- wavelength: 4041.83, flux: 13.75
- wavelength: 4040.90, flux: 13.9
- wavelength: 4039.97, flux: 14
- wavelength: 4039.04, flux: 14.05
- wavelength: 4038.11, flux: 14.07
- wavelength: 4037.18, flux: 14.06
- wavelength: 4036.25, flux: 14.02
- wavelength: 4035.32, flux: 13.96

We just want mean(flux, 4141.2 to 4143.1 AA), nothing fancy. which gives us 13.0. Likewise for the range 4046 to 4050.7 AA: 11.7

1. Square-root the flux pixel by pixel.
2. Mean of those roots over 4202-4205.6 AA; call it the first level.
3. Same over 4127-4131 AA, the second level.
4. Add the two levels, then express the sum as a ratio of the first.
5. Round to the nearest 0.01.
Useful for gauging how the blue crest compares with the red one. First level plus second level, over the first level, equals 1.96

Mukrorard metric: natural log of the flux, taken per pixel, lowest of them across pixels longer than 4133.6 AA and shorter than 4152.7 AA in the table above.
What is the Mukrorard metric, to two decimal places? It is 2.54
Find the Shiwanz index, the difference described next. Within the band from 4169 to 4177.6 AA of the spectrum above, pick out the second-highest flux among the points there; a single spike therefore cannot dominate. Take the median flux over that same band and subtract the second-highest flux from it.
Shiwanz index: -0.46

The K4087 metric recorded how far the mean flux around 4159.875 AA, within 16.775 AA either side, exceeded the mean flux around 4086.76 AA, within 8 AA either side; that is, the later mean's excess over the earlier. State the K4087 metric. -1.03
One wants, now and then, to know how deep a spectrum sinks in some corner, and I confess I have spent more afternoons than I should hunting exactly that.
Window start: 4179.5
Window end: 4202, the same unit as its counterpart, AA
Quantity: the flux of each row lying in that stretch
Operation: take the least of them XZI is 13.52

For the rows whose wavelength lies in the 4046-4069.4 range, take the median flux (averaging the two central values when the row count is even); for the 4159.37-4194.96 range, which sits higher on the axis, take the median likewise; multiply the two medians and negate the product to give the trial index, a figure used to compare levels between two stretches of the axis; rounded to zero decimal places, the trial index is -189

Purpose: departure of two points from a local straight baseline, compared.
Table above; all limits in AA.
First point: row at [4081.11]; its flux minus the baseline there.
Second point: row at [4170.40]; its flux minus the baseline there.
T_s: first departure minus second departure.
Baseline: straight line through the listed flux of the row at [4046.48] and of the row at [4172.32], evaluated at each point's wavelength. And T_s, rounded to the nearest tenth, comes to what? 1.8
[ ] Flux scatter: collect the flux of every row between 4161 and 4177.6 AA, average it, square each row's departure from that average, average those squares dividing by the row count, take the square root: 0.21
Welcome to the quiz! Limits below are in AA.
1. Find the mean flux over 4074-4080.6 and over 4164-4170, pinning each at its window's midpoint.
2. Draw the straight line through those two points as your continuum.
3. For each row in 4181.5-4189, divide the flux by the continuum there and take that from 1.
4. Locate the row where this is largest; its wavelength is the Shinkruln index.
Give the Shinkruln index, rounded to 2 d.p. 4188.69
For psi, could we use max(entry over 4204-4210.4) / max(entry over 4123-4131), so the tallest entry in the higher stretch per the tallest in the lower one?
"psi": 1.08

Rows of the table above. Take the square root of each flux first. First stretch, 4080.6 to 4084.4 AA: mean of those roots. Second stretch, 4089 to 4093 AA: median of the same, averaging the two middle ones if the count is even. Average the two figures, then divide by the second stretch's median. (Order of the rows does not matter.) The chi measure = 1.00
